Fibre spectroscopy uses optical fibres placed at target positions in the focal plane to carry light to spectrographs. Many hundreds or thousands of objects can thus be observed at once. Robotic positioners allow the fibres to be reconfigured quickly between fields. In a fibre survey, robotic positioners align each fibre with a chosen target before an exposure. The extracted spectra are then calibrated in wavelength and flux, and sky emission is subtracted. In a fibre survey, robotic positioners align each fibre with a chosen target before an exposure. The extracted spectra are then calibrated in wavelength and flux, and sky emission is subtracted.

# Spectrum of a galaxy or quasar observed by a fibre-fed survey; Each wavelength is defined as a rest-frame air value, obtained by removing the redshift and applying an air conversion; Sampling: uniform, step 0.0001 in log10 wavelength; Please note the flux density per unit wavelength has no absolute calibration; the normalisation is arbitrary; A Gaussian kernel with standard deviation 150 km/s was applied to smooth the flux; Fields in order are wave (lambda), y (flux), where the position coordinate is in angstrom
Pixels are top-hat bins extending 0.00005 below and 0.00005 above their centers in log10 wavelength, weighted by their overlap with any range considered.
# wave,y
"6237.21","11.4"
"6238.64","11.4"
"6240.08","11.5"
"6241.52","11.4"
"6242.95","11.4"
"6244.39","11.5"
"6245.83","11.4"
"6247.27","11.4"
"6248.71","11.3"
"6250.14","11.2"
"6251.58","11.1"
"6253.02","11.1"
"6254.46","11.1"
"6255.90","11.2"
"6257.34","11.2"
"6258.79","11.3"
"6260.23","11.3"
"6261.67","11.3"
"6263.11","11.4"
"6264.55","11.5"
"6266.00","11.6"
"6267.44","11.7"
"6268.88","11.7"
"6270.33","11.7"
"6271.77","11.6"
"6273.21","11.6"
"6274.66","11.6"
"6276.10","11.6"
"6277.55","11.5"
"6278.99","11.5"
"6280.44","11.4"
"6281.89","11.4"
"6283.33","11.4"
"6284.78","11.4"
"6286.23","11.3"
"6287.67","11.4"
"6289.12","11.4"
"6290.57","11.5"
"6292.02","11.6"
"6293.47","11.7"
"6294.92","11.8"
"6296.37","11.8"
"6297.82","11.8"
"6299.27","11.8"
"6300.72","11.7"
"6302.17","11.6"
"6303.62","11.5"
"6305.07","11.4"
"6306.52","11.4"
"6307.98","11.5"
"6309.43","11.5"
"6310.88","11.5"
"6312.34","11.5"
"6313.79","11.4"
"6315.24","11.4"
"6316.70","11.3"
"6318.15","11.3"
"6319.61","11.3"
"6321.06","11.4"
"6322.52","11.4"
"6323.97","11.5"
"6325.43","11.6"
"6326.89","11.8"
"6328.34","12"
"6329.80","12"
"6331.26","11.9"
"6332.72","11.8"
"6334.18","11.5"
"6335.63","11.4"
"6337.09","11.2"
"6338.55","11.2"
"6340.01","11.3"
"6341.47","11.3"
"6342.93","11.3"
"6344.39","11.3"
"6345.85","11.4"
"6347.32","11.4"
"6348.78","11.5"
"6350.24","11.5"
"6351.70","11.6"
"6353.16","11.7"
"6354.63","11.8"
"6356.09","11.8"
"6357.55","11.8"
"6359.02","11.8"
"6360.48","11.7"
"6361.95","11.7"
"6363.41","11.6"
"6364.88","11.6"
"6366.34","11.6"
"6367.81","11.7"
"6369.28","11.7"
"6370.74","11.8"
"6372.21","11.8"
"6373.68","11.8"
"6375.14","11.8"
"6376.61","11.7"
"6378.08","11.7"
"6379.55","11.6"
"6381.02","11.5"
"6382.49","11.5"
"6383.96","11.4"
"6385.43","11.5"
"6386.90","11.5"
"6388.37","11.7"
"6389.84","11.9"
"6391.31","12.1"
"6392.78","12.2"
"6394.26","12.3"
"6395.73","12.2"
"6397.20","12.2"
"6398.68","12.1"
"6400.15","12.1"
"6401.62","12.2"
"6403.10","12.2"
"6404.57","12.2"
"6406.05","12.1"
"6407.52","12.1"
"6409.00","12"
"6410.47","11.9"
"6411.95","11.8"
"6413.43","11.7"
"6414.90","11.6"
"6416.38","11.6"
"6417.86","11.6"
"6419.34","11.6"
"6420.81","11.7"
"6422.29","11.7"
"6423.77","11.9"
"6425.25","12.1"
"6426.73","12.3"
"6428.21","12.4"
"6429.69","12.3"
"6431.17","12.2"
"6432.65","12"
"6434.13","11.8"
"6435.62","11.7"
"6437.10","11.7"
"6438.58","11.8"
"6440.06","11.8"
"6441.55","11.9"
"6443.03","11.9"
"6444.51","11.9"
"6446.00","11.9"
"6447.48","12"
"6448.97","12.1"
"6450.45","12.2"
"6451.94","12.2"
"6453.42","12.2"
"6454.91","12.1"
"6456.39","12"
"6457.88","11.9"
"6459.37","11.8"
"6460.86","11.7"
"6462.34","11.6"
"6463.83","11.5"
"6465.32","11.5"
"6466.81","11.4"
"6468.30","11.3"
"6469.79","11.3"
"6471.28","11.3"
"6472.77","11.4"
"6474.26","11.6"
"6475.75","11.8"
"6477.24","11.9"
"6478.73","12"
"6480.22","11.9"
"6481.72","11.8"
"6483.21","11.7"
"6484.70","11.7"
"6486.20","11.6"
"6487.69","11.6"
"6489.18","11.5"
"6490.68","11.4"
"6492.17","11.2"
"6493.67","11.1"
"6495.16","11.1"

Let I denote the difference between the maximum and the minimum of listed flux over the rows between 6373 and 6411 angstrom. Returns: 0.90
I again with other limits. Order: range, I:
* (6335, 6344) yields 0.20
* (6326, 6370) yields 0.80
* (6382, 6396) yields 0.90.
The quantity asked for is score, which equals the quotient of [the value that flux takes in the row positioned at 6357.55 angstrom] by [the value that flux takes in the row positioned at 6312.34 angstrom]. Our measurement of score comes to 1.03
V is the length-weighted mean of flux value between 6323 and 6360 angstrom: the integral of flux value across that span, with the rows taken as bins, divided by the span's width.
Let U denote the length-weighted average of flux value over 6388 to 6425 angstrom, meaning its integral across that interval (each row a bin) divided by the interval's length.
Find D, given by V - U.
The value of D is -0.4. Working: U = 12.0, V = 11.6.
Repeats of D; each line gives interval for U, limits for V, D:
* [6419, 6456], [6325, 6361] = -0.4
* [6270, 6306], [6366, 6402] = 0.3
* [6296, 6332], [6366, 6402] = 0.3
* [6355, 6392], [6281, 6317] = -0.2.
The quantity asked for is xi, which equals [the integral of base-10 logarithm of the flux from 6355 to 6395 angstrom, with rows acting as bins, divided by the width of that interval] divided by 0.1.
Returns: 10.69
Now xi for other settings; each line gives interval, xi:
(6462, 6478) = 10.61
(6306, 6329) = 10.60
